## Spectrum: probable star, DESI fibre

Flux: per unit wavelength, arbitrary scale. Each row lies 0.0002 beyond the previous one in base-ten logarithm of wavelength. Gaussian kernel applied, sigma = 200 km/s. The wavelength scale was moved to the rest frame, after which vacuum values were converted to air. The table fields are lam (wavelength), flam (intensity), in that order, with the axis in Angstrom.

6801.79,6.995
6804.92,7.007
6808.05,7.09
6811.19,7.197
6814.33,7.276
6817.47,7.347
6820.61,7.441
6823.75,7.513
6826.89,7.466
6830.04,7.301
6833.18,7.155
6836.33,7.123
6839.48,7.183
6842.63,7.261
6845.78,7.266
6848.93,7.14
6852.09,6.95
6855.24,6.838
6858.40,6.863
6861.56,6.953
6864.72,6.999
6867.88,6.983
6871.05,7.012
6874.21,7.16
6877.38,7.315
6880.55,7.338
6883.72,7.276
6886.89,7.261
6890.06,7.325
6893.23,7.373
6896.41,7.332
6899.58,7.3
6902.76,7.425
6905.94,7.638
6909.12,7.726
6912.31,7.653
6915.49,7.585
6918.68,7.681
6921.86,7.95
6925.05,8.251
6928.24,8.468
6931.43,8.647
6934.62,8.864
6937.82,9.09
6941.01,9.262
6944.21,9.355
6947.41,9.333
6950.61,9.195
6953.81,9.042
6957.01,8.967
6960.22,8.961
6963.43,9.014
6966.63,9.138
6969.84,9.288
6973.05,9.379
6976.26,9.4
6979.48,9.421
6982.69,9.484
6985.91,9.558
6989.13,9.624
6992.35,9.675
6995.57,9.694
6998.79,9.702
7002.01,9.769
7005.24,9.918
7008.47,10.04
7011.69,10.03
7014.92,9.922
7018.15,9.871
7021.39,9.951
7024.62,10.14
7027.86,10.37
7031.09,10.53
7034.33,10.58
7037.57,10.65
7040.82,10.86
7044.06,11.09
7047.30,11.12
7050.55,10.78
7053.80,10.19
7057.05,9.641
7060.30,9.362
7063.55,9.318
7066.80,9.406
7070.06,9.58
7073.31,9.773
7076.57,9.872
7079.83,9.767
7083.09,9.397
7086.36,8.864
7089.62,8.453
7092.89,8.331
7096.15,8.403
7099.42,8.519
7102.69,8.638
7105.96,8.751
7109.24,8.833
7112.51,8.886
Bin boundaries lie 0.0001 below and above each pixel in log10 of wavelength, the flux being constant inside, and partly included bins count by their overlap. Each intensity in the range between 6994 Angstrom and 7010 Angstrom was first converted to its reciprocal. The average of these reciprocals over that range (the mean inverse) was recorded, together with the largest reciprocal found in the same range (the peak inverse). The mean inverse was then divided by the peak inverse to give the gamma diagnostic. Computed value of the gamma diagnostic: 0.987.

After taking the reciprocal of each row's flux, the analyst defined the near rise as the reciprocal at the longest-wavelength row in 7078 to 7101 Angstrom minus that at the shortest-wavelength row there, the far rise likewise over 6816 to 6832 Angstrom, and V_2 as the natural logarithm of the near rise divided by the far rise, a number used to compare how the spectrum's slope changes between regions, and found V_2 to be 2.9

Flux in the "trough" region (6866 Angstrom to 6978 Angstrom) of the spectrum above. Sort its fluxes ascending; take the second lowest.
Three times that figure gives 21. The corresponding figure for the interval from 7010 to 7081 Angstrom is 28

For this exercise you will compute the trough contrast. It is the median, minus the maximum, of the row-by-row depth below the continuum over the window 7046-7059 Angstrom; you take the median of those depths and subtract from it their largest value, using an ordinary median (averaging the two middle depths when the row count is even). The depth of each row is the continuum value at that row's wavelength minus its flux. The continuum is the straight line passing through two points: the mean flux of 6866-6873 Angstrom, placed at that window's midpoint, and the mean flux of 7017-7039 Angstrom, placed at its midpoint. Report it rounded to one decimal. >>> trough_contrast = -0.9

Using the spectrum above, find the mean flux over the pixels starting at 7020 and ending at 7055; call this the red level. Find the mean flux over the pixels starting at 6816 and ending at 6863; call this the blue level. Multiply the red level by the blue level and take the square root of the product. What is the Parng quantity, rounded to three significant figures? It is 8.72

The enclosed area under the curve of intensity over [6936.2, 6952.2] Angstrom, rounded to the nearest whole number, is 148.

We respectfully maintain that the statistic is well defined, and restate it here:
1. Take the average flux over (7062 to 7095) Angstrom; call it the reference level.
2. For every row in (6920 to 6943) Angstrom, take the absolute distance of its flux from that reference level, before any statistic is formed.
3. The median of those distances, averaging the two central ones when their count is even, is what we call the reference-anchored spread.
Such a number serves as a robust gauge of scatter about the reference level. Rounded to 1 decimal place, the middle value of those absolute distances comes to 0.6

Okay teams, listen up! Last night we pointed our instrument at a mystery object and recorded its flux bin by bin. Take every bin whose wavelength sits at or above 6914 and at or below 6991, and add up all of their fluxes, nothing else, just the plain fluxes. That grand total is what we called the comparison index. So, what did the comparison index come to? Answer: 215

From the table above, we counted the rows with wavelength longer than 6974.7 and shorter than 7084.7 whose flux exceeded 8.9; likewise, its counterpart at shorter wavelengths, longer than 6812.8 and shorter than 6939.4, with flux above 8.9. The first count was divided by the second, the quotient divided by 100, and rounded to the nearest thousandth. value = 0.340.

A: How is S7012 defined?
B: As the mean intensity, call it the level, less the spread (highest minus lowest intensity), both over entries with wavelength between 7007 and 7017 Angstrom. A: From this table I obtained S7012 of 9.9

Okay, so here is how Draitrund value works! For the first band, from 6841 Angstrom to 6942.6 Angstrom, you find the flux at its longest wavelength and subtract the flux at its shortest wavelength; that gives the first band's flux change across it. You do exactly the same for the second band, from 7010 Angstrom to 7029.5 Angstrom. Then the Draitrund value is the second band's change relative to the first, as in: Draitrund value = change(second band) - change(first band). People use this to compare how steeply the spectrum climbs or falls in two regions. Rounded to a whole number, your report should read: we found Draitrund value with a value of -2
